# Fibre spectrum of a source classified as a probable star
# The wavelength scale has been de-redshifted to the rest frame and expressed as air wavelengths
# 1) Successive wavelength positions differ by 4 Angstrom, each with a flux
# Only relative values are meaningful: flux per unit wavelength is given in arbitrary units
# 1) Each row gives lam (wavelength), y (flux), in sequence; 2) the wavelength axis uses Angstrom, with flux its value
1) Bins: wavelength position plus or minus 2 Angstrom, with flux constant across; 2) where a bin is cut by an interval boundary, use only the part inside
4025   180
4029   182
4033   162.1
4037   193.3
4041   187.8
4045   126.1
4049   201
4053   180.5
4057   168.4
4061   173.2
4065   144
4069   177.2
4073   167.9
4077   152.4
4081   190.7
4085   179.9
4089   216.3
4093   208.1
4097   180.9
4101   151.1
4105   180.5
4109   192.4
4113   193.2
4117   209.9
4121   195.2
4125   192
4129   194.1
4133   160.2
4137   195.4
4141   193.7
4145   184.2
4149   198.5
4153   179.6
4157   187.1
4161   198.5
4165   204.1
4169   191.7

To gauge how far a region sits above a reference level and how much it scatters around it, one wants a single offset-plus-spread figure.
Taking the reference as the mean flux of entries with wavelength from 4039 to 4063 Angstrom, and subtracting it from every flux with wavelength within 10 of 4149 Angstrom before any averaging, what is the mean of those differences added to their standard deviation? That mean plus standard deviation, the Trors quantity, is 23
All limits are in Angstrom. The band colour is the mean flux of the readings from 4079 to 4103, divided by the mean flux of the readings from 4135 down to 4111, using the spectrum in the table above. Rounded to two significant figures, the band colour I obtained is 0.98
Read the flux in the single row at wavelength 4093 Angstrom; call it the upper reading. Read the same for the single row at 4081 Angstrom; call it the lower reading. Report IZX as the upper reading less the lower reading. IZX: 17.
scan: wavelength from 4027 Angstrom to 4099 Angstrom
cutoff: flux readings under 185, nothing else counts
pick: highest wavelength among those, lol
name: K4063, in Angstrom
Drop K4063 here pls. 4097 Angstrom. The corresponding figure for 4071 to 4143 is 4133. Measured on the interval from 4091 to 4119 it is 4105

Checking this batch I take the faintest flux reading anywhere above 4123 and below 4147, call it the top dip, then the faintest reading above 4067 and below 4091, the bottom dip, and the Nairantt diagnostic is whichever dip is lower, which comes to 152.4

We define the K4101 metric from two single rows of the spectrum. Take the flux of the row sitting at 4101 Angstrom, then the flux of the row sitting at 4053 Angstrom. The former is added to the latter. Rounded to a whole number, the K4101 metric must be 332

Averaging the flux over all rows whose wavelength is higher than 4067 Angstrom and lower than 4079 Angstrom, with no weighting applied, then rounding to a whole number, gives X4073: 166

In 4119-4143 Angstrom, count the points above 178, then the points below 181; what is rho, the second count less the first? -4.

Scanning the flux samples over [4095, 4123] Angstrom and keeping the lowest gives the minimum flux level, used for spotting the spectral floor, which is 151.1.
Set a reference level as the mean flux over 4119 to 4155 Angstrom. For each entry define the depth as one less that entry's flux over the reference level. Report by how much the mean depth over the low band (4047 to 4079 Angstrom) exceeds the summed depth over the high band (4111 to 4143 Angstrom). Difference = 0.25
